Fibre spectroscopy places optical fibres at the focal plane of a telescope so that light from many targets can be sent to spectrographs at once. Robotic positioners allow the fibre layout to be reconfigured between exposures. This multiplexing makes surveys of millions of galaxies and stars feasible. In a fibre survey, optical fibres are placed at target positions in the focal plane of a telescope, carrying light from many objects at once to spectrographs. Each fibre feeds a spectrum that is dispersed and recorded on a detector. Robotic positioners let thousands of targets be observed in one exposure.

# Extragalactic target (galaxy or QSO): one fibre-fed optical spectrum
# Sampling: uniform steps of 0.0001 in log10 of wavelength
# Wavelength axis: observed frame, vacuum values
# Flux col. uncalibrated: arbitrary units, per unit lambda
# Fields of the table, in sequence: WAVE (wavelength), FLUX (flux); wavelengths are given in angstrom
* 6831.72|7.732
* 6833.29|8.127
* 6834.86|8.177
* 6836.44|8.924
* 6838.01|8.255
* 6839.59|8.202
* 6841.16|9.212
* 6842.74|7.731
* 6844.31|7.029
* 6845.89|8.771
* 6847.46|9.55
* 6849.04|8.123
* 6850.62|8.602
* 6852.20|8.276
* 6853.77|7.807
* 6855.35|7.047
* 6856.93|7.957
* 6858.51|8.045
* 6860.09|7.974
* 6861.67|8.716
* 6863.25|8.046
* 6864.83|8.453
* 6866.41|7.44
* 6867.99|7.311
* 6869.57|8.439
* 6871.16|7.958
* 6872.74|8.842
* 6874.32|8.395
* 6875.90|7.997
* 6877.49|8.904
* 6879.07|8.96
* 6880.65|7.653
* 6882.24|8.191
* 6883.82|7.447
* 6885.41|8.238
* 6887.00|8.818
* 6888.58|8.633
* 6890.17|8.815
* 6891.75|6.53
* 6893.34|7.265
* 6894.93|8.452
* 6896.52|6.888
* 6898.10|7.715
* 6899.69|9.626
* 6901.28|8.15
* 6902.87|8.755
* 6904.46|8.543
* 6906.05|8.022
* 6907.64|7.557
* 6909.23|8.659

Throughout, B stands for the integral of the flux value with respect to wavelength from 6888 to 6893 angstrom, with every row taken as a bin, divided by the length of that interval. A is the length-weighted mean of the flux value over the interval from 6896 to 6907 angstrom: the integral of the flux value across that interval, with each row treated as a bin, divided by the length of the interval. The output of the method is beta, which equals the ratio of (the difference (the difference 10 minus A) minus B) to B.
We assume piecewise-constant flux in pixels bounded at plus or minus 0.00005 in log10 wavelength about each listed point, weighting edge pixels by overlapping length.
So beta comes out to -0.78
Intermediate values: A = 8.27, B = 7.90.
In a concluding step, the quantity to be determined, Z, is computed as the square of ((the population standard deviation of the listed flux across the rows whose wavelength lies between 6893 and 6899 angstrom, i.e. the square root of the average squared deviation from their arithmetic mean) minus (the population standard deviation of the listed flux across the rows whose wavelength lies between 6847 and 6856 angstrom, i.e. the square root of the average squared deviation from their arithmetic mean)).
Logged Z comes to 0.03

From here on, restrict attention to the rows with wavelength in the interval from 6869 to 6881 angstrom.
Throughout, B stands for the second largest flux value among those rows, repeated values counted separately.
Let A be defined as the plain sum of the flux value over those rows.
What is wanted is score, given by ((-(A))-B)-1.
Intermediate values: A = 67.1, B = 8.904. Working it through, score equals -77.1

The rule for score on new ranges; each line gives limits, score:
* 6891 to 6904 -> -73.1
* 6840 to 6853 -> -77.5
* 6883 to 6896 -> -74.0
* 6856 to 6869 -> -73.4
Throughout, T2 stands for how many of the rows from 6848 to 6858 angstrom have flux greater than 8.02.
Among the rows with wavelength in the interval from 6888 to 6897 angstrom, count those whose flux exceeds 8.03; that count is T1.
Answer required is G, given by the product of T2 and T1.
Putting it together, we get 9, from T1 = 3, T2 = 3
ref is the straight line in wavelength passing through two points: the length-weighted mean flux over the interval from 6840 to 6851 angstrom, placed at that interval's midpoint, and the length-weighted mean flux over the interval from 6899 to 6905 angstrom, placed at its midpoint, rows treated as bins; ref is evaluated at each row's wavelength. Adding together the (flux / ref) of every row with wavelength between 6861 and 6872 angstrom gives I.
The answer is 6.60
